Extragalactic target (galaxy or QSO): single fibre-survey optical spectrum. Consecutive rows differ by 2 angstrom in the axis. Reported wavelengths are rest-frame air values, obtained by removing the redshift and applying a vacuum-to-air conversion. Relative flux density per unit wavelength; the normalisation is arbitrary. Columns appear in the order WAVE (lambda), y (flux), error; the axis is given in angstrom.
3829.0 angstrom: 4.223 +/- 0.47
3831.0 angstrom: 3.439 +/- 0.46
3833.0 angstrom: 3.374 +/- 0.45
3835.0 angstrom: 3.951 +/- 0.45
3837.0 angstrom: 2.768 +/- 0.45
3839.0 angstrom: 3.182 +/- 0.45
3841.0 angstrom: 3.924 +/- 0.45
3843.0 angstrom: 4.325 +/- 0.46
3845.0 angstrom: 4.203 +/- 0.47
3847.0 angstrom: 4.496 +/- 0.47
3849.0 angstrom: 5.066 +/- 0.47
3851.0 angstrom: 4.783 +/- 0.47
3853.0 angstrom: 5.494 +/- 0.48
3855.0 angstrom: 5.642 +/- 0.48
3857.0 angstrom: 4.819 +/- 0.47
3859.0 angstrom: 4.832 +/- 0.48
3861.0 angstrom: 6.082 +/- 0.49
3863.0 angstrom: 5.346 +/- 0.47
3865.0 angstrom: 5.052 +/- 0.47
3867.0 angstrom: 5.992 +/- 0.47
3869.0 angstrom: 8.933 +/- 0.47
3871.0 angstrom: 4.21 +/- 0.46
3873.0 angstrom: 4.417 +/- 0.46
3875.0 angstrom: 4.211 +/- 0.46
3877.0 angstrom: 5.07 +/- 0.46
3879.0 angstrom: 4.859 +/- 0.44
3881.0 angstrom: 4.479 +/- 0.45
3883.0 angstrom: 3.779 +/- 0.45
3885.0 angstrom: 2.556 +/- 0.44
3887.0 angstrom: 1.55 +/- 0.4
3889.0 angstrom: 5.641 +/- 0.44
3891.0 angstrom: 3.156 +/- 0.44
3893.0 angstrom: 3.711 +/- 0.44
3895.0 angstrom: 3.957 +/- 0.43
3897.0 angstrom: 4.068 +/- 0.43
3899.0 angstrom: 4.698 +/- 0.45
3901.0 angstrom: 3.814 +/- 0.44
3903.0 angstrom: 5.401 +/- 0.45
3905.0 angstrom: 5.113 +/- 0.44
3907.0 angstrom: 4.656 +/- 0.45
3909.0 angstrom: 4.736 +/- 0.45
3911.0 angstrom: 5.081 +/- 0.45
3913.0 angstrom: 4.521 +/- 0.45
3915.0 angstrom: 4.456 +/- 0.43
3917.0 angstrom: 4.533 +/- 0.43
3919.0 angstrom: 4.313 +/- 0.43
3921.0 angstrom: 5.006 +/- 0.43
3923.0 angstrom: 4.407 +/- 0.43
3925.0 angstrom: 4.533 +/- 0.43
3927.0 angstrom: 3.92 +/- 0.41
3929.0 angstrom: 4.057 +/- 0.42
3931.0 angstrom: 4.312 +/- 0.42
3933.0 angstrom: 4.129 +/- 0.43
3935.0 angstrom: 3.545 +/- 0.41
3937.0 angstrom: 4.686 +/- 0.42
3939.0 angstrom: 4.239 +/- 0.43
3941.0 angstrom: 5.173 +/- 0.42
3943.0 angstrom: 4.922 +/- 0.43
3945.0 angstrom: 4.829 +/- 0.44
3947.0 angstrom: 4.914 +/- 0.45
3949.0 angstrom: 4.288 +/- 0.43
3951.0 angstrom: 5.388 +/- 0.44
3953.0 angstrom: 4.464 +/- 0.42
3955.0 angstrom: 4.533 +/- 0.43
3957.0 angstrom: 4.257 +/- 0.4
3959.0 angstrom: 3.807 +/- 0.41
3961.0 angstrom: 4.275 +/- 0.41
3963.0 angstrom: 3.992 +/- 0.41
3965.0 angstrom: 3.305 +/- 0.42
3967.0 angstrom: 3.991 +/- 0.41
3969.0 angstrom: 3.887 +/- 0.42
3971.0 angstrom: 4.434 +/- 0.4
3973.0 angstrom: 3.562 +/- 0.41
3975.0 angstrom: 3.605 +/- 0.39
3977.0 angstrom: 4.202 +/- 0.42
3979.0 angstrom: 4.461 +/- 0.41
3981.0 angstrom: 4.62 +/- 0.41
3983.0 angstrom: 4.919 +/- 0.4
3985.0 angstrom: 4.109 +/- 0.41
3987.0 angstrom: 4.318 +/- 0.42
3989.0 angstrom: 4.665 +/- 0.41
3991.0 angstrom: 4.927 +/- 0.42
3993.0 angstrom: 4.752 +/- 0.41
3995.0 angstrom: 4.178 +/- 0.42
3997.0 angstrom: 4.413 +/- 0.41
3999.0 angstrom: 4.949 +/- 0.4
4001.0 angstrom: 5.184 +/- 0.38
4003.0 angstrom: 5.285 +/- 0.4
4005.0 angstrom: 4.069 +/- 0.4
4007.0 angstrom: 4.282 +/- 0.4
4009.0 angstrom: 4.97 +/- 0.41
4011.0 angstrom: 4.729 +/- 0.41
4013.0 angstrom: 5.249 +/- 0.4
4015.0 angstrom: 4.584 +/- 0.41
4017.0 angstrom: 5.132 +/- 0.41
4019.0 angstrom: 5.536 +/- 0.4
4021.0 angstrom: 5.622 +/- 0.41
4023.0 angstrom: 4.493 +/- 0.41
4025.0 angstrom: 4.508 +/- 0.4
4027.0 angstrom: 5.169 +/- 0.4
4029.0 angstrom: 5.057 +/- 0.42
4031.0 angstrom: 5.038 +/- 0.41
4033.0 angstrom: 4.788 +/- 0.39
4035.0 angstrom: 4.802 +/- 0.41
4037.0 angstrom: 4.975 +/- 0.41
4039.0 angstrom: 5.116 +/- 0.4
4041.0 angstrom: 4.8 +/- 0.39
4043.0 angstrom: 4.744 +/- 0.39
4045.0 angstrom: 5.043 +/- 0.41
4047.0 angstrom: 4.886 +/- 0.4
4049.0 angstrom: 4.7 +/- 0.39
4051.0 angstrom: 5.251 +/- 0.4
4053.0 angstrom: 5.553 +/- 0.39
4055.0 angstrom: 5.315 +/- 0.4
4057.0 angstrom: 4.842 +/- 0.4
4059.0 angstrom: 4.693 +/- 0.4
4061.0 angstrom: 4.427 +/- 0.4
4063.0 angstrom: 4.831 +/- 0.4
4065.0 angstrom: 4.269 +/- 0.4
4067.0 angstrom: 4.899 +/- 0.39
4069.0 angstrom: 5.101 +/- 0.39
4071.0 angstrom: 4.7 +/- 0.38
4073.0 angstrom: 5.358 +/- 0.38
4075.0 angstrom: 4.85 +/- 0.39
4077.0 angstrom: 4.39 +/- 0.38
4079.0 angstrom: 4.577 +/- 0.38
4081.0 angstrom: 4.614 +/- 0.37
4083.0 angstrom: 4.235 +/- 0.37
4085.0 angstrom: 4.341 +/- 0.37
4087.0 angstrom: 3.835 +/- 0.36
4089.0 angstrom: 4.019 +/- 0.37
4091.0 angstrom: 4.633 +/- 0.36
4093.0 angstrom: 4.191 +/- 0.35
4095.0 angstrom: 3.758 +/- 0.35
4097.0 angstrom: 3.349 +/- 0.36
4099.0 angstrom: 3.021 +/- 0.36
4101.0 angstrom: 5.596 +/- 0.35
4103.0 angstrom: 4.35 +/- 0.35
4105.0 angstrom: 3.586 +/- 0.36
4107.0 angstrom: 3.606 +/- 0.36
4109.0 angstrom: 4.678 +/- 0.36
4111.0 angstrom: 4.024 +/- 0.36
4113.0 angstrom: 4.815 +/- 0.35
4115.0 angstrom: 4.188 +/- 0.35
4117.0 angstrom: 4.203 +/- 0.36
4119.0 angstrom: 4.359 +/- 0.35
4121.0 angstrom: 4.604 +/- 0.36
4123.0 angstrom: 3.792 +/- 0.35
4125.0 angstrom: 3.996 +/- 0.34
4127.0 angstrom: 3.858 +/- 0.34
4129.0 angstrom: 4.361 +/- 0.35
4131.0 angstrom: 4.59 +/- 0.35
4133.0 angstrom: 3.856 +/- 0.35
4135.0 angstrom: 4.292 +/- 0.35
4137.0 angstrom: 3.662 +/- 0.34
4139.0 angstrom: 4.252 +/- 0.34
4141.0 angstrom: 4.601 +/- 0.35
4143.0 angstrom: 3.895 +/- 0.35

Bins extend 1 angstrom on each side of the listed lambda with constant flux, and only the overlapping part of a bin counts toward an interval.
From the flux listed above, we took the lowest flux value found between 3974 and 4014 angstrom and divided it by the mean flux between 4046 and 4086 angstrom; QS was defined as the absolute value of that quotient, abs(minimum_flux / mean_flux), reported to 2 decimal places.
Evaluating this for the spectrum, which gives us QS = 0.75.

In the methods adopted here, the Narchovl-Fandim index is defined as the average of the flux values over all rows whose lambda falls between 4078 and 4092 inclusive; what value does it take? 4.3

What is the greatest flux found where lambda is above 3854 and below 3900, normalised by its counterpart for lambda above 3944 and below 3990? 1.66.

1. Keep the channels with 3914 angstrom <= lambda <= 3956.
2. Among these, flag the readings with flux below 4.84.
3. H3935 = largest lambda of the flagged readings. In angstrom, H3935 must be 3955.0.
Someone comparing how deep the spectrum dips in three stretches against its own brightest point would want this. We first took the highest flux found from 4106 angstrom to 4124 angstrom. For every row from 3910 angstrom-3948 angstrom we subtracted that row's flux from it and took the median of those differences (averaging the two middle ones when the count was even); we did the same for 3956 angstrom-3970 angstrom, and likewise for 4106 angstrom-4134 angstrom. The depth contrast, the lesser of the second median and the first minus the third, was -0.3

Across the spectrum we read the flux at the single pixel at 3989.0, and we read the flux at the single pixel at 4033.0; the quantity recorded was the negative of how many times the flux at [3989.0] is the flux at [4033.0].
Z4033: -0.97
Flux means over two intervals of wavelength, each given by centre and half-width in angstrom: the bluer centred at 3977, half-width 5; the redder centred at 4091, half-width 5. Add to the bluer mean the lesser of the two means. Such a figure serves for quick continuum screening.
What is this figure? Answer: 8.18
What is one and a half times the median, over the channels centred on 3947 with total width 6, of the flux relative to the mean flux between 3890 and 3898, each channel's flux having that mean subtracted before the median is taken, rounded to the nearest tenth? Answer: 1.7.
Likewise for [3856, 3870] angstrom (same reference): 2.4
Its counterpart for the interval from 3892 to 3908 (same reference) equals 1.0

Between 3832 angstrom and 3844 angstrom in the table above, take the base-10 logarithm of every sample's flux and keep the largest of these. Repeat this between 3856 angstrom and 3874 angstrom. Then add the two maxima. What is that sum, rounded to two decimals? 1.59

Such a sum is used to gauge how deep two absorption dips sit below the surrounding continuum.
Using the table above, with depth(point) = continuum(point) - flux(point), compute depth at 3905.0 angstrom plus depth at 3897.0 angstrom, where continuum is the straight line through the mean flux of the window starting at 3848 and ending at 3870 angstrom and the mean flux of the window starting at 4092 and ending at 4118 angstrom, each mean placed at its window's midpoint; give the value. 1.6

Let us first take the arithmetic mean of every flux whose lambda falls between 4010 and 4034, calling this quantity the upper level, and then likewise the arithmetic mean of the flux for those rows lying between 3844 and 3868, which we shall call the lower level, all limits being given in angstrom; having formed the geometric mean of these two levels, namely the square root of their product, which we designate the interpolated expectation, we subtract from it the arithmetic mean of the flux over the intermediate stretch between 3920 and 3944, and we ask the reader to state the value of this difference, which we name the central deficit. 0.7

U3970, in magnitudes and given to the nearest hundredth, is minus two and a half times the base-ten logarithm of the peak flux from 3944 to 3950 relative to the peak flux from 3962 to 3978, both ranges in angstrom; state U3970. -0.11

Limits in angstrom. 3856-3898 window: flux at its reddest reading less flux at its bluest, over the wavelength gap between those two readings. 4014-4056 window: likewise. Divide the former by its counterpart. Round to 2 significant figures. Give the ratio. -1.0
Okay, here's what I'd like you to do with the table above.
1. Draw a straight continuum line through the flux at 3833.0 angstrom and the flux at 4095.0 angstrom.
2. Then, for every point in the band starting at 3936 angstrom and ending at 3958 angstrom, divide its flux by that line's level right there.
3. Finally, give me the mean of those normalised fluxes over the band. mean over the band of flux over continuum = 1.33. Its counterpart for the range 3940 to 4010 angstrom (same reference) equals 1.24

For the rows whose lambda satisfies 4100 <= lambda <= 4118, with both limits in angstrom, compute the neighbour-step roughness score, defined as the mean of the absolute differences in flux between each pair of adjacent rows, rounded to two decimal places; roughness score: 0.65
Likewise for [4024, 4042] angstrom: 0.21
